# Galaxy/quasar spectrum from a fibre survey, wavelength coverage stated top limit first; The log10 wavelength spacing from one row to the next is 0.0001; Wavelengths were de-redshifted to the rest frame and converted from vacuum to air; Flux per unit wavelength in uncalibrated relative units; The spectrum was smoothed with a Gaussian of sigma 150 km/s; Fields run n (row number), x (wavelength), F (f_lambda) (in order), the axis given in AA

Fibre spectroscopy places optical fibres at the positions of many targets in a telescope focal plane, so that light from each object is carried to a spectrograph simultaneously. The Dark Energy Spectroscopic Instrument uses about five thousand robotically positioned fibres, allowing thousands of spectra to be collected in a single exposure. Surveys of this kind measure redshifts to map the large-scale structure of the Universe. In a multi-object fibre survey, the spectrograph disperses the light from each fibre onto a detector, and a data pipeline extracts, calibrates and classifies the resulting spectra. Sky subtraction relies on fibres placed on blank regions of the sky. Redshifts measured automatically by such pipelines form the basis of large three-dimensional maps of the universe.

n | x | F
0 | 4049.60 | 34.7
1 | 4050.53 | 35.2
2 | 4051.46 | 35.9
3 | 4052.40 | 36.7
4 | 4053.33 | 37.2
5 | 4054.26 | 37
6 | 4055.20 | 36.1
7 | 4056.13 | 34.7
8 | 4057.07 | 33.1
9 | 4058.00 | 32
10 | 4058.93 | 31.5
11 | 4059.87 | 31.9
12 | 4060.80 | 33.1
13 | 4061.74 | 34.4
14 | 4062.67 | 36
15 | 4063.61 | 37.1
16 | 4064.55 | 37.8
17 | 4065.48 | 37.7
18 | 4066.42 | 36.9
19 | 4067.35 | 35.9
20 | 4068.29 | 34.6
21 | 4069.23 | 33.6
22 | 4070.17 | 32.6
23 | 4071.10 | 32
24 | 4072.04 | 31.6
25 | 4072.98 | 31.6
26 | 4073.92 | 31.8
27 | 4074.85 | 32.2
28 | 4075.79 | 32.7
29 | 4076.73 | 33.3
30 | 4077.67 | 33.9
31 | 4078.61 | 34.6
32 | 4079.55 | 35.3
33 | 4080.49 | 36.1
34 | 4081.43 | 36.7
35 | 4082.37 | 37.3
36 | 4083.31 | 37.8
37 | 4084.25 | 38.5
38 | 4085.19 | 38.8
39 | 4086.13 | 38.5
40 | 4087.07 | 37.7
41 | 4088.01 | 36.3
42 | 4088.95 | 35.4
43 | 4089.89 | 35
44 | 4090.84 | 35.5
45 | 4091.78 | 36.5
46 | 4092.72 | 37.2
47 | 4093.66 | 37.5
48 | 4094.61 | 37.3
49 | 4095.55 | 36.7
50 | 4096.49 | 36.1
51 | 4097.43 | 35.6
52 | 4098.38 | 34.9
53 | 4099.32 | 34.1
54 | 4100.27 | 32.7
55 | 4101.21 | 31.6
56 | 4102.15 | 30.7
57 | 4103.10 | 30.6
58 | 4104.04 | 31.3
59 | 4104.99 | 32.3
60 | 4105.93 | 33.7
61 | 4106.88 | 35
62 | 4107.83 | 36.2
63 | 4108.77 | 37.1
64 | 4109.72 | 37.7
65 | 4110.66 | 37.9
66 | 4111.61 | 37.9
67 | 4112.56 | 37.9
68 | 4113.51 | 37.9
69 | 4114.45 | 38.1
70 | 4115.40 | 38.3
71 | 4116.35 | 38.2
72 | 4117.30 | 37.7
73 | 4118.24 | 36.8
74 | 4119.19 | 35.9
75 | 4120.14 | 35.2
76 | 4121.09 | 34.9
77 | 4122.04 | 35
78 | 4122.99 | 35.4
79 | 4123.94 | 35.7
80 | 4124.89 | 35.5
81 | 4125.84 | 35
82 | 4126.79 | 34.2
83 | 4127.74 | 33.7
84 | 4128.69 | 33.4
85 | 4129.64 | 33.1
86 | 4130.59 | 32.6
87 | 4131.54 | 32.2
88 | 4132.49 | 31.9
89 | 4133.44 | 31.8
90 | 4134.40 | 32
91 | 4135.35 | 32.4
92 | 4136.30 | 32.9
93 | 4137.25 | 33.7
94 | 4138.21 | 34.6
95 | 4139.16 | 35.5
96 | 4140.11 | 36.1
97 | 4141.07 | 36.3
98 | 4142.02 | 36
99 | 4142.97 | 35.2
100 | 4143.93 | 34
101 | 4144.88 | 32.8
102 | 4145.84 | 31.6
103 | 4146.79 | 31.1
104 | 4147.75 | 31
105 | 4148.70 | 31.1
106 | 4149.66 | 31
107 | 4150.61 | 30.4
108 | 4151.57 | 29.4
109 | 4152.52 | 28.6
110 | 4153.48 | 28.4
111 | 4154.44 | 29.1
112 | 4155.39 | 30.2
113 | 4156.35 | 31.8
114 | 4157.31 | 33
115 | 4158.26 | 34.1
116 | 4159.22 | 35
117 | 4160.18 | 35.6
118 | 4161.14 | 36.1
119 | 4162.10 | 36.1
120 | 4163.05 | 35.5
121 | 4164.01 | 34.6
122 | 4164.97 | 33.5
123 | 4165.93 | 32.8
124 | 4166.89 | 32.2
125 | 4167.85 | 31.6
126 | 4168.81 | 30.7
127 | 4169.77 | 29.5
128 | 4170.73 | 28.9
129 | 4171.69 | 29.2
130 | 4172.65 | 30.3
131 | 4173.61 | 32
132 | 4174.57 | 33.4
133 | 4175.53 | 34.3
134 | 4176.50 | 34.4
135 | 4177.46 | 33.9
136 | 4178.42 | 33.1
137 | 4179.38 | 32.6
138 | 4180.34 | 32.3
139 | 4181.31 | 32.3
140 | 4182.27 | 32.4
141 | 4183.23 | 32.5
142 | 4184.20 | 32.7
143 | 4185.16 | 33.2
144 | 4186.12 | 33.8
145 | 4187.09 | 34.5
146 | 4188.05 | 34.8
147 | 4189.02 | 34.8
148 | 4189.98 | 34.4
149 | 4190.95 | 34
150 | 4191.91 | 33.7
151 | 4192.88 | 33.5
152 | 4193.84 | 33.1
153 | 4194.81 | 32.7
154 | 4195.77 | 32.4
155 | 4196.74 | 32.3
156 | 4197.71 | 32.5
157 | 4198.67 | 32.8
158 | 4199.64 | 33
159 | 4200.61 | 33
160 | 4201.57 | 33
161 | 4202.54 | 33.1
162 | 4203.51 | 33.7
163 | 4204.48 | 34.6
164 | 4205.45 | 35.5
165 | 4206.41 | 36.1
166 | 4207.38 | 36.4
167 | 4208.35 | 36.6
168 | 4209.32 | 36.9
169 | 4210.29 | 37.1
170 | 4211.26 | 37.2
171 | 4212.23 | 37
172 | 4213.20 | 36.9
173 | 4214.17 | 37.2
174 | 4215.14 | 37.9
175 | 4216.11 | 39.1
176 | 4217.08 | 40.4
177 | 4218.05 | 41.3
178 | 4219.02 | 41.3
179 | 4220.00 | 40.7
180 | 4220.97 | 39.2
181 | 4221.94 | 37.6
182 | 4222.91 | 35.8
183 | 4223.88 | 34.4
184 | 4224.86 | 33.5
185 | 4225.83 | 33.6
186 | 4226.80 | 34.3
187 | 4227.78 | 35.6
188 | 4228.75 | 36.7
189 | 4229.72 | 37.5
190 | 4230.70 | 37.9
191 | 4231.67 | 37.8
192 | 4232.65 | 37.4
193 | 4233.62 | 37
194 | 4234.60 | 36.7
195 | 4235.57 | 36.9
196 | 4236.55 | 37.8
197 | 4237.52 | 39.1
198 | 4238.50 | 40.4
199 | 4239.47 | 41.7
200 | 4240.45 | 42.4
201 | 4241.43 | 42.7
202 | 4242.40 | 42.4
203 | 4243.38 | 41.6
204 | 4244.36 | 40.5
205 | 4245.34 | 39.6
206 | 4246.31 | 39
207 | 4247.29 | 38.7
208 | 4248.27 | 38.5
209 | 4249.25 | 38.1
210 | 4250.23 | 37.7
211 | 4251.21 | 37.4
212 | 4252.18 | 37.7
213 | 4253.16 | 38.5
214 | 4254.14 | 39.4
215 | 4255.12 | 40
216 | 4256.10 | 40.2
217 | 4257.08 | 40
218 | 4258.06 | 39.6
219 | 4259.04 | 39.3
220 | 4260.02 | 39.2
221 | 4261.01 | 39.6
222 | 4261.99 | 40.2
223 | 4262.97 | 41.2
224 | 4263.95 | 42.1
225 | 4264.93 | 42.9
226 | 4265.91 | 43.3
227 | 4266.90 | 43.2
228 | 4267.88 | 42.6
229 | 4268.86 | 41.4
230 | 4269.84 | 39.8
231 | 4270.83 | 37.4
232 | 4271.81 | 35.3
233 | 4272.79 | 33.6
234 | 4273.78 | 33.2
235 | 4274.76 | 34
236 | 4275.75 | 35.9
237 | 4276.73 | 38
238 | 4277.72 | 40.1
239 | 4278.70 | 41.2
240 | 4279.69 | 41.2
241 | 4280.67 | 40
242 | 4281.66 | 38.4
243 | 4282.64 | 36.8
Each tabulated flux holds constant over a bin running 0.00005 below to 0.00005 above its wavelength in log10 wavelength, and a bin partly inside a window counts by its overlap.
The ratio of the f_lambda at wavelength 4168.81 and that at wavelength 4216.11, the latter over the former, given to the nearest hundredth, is 1.27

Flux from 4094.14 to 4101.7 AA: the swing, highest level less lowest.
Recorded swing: 6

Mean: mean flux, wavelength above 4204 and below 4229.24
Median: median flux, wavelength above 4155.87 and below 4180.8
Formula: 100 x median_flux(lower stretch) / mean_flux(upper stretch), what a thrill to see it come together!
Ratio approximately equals 89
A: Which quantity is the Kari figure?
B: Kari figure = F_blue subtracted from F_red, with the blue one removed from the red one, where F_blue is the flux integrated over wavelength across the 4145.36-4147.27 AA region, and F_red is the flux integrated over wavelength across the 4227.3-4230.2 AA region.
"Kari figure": 47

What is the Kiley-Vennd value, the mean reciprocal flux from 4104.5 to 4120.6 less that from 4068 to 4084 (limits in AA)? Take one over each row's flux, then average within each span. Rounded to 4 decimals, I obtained -0.0022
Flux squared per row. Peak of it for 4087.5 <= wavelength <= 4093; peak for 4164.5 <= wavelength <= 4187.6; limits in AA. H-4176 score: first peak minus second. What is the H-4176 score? 194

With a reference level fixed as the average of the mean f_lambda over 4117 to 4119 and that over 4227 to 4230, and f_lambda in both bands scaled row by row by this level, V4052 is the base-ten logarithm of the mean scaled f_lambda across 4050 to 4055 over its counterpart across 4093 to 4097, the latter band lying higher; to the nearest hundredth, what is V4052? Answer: -0.01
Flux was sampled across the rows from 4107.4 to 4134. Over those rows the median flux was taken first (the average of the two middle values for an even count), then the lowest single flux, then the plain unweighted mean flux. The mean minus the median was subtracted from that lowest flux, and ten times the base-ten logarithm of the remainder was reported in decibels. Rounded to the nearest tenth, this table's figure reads 15.0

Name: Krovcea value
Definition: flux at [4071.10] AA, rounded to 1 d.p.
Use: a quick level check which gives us 32.0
